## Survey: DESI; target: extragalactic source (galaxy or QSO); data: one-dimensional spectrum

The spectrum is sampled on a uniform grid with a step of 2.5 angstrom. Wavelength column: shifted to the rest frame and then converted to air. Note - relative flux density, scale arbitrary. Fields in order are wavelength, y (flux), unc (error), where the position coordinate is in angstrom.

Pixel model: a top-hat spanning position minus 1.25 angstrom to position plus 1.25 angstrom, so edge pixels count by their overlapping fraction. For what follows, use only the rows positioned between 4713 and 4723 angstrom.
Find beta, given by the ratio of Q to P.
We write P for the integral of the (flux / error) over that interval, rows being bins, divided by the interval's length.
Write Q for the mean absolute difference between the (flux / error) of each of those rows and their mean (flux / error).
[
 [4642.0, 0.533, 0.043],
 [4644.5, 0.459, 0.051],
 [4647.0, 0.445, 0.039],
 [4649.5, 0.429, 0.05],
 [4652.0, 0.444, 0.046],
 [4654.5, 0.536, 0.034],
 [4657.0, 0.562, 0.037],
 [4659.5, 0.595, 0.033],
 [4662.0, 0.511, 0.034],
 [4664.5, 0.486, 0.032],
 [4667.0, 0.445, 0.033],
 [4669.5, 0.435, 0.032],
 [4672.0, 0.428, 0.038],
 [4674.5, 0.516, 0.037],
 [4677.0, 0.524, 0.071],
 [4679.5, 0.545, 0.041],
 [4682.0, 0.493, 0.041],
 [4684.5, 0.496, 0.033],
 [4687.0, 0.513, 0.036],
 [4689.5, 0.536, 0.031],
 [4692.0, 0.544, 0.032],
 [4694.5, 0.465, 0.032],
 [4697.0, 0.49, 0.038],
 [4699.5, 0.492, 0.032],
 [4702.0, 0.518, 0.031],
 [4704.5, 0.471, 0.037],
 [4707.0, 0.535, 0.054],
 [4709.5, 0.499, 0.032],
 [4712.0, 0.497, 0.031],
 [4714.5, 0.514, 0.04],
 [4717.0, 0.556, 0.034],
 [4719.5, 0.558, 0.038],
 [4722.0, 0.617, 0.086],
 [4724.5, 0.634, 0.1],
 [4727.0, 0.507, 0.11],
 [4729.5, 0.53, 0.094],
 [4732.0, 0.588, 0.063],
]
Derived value 0.215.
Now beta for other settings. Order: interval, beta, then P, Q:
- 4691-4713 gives 0.124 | 14.5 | 1.79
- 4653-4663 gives 0.064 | 15.9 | 1.01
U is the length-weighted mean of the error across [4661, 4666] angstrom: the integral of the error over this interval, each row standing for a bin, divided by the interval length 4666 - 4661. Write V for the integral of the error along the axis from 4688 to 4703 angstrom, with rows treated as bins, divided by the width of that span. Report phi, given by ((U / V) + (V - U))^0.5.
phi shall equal 1.00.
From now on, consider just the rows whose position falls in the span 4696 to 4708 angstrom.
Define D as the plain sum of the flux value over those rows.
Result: 2.51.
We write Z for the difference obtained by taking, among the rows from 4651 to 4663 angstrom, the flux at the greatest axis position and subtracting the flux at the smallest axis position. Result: 0.067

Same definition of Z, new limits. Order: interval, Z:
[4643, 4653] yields -0.015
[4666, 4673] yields -0.017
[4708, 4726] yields 0.135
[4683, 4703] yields 0.022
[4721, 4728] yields -0.110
